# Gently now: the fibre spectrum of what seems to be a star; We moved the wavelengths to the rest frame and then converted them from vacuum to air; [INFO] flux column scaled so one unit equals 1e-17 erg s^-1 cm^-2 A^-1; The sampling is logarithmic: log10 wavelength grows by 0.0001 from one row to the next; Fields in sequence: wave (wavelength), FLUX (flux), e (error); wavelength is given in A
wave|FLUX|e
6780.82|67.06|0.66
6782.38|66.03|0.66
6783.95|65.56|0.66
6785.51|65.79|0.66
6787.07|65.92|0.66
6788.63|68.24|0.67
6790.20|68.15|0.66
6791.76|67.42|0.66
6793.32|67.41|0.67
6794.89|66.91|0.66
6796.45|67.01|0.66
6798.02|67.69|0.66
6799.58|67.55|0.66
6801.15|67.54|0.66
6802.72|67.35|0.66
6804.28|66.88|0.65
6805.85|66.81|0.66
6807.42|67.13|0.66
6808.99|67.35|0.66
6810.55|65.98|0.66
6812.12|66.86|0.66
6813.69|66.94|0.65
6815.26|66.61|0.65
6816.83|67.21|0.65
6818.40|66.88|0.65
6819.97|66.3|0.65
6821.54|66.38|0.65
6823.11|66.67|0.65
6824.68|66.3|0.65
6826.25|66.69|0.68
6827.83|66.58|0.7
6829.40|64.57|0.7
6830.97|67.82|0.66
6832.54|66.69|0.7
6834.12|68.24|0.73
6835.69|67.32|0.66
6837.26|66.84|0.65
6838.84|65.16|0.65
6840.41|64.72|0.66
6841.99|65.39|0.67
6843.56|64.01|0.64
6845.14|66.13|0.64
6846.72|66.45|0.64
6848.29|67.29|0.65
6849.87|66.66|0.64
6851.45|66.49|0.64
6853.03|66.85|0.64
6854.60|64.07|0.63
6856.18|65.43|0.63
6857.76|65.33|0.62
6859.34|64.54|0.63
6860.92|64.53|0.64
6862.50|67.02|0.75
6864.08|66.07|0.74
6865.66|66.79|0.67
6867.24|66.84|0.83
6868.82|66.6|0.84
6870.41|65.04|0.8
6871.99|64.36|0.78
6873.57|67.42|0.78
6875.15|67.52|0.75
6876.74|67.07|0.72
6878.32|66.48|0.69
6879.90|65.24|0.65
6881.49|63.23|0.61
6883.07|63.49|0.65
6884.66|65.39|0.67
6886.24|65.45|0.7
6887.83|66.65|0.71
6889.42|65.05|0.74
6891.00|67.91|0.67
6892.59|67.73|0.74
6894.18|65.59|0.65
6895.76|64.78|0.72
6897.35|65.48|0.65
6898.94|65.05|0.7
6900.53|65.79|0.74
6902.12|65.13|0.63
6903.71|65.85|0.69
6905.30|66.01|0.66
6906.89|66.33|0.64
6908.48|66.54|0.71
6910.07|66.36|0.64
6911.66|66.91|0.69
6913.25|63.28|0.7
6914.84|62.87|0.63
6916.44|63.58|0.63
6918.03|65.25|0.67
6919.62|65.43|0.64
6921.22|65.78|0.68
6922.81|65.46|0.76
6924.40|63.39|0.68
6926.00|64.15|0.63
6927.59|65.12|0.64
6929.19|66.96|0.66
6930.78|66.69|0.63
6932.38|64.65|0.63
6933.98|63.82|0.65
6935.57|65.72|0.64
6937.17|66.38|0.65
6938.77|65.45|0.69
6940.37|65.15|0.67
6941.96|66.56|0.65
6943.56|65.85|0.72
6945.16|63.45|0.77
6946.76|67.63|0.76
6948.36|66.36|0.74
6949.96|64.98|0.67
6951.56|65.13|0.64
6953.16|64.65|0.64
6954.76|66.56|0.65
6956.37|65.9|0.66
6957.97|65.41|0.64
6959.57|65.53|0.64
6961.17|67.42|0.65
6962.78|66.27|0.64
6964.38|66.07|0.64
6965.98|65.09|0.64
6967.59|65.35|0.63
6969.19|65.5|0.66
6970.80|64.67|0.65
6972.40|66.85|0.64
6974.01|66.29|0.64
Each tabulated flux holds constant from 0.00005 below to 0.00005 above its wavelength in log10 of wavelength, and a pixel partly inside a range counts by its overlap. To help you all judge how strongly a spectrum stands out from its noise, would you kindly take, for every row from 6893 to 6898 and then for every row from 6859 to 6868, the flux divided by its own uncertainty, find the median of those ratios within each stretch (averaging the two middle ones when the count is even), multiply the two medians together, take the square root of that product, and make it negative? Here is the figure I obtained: -98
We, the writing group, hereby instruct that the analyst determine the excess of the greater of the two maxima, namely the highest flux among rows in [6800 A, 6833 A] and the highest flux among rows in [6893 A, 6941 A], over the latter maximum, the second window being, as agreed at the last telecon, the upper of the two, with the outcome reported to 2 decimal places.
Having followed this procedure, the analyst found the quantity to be 0.86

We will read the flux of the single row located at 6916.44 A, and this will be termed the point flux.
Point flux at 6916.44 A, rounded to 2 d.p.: 63.58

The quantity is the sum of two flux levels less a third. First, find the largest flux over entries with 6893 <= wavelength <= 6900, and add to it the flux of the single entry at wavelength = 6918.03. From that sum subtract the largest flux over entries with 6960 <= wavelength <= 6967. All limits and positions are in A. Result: 63.4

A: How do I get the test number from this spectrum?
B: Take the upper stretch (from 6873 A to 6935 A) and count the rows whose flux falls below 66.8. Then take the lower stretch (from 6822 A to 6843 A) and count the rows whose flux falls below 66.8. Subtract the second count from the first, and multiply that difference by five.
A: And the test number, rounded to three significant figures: 115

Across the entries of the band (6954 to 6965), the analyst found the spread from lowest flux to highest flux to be 2.0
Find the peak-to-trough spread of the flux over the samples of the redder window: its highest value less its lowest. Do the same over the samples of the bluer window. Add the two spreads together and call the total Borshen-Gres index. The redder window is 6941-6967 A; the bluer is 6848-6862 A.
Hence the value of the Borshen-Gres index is 7.4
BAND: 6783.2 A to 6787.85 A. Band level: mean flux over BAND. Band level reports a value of 65.8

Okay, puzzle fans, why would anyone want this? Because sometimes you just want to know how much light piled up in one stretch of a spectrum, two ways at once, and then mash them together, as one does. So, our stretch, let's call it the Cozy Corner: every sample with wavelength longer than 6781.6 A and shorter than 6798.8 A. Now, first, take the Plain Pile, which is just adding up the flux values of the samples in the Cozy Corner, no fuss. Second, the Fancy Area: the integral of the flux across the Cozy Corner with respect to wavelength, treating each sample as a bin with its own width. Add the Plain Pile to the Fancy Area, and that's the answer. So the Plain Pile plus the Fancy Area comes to 1887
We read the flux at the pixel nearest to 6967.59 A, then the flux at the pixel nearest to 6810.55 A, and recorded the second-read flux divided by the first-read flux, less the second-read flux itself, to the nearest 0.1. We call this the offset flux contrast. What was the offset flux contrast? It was -65.0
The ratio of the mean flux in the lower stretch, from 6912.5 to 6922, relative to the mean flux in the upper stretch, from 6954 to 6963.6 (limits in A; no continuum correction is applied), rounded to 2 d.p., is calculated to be 0.97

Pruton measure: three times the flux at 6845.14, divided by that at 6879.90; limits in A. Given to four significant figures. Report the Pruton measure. 3.041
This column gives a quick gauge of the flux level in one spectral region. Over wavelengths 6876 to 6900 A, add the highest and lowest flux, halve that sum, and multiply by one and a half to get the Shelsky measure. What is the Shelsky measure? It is 98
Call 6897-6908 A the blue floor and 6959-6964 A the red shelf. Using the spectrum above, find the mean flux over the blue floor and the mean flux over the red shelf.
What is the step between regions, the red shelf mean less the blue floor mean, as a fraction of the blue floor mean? 0.011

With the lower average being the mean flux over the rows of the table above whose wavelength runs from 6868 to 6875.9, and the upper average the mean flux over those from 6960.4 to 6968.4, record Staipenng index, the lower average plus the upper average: 132.2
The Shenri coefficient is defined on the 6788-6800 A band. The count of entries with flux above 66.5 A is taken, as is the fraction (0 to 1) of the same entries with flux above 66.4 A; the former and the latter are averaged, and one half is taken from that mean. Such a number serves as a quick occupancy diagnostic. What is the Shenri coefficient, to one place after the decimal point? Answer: 4.0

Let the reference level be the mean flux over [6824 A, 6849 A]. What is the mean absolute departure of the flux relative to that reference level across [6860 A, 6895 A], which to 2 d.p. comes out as 1.12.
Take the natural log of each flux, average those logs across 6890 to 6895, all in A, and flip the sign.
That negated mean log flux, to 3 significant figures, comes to -4.21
